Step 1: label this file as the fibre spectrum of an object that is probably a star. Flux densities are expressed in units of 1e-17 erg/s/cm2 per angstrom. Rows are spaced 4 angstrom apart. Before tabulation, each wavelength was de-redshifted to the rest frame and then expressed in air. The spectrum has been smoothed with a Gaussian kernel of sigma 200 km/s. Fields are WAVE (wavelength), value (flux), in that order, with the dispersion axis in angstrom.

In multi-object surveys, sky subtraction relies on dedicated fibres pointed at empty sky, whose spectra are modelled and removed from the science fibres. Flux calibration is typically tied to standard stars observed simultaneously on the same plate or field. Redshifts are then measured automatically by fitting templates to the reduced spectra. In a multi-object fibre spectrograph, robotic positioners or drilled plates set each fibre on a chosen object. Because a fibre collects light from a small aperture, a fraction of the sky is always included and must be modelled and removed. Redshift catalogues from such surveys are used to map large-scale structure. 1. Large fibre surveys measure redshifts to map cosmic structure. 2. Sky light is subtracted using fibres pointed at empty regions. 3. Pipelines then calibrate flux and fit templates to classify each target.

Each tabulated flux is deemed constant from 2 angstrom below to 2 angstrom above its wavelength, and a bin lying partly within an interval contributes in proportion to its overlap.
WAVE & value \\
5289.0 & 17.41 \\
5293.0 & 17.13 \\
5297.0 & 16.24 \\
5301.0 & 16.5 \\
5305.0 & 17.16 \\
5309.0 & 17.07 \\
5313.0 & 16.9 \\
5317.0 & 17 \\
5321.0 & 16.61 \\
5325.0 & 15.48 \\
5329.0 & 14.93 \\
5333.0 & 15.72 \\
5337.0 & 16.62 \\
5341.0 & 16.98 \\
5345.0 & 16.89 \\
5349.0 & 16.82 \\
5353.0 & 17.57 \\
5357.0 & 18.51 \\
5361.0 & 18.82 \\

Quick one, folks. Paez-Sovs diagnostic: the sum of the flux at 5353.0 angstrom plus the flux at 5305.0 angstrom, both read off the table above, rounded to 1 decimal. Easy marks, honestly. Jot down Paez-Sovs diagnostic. 34.7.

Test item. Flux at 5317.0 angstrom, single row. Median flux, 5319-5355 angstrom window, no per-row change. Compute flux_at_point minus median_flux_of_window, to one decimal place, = 0.4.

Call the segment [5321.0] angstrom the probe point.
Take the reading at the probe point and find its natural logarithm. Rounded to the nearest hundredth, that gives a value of 2.81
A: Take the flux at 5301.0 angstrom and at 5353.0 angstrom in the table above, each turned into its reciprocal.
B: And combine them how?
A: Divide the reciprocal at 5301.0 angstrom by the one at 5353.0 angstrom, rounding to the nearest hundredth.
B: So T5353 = 1.06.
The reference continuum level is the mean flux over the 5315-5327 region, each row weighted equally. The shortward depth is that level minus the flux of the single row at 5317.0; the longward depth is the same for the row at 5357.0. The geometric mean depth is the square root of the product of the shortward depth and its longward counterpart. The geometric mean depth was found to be 1.2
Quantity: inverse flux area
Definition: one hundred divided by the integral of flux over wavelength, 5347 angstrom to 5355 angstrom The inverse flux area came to 0.7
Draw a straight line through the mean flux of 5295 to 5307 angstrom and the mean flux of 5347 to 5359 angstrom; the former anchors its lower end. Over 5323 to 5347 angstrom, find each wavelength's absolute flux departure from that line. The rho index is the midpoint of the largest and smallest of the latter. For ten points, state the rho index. 1.3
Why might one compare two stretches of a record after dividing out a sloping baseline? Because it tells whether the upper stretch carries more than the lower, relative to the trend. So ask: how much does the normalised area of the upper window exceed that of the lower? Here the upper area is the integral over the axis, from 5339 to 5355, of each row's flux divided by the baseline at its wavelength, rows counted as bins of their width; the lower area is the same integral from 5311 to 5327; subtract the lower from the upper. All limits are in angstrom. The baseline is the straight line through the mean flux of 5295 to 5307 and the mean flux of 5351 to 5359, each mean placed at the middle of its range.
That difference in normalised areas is -0.1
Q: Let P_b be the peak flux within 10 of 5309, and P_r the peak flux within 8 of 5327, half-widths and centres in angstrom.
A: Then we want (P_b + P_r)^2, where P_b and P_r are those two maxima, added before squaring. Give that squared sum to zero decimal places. 1140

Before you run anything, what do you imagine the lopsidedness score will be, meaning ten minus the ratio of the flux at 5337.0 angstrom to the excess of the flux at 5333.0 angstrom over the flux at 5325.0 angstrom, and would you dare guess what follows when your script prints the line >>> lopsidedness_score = -59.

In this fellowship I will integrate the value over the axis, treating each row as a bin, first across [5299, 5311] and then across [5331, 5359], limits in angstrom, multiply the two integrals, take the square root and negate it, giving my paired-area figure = -311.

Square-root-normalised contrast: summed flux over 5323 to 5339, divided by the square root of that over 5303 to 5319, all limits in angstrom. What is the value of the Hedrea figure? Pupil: 7.60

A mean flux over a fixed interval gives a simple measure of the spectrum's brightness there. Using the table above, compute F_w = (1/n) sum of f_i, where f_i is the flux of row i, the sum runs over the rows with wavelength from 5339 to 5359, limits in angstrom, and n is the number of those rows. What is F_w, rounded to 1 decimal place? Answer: 17.4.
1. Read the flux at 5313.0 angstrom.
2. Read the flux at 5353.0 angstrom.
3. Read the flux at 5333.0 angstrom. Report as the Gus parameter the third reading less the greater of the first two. -1.85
